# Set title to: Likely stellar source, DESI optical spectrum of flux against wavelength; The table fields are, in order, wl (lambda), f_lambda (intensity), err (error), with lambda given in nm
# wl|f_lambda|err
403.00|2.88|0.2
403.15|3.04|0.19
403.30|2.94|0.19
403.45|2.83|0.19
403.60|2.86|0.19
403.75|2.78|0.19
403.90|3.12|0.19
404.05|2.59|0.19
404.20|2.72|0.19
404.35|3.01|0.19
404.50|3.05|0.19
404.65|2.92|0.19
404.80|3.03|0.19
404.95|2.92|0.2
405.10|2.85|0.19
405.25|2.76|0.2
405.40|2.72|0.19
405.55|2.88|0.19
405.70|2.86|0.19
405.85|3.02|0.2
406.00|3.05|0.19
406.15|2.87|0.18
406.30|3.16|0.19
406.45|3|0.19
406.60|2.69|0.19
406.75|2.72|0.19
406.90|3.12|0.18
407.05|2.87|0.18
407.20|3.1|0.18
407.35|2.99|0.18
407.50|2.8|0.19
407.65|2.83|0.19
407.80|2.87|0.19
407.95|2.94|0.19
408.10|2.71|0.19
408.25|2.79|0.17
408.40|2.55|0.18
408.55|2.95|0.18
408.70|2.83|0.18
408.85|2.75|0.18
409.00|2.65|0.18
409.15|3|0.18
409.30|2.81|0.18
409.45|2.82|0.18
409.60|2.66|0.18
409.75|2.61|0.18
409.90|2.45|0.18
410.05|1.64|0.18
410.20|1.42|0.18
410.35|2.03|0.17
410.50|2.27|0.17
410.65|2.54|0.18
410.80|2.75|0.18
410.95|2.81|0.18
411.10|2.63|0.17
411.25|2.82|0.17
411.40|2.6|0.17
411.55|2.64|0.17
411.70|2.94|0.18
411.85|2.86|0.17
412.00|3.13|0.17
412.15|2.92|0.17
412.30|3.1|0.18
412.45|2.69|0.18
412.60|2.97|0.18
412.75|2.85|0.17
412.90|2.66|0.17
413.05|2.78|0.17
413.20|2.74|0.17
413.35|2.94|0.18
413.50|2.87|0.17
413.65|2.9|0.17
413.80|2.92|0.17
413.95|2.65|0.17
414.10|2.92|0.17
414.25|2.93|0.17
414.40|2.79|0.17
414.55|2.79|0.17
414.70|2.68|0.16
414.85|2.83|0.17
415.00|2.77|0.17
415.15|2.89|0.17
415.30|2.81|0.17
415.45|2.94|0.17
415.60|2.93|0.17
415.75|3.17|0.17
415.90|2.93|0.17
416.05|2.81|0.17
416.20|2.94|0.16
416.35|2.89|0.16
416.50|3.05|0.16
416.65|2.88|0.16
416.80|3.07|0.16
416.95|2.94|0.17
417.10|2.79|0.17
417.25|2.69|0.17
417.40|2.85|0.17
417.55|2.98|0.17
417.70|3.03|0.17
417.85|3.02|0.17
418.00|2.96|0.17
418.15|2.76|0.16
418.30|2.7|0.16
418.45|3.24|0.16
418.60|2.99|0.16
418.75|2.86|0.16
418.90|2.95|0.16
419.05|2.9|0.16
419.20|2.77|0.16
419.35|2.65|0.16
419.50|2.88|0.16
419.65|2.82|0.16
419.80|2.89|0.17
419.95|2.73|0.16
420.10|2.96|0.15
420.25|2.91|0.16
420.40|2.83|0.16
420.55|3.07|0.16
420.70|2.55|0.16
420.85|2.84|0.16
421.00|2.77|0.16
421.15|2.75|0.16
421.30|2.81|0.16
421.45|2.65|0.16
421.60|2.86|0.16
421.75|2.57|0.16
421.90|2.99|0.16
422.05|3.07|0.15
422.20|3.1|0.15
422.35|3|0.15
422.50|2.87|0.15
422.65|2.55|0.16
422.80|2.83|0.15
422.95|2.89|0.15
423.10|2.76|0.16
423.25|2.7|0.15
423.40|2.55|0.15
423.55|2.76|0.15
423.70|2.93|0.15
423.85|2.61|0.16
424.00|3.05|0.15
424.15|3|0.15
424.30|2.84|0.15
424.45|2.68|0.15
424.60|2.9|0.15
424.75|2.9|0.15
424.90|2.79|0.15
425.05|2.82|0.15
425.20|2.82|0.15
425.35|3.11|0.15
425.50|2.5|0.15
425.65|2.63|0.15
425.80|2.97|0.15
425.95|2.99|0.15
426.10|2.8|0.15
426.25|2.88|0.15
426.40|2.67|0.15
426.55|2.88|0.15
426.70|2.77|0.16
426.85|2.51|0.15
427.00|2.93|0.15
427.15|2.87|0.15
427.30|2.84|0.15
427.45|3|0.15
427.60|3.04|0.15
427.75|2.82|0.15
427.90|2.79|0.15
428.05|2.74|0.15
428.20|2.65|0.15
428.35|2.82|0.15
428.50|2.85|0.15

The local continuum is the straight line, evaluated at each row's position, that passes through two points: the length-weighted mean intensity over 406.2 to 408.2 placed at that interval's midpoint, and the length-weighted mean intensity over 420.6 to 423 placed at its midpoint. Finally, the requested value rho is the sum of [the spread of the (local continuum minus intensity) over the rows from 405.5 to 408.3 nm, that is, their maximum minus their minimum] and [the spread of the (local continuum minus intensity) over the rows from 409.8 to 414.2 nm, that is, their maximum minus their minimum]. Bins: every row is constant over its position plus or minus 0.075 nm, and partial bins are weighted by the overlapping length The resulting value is 2.2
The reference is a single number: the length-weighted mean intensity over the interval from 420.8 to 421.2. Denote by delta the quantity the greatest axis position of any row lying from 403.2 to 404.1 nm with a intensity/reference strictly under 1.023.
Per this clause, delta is 404.05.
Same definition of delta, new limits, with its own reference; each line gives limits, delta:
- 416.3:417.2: 417.10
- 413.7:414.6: 414.55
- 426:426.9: 426.85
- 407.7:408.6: 408.40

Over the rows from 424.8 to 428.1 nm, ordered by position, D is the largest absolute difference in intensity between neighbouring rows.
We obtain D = 0.61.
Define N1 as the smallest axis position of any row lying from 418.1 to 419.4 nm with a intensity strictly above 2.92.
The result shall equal 418.45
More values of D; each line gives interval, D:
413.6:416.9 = 0.27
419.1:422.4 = 0.52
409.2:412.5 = 0.81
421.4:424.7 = 0.44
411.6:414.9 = 0.41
